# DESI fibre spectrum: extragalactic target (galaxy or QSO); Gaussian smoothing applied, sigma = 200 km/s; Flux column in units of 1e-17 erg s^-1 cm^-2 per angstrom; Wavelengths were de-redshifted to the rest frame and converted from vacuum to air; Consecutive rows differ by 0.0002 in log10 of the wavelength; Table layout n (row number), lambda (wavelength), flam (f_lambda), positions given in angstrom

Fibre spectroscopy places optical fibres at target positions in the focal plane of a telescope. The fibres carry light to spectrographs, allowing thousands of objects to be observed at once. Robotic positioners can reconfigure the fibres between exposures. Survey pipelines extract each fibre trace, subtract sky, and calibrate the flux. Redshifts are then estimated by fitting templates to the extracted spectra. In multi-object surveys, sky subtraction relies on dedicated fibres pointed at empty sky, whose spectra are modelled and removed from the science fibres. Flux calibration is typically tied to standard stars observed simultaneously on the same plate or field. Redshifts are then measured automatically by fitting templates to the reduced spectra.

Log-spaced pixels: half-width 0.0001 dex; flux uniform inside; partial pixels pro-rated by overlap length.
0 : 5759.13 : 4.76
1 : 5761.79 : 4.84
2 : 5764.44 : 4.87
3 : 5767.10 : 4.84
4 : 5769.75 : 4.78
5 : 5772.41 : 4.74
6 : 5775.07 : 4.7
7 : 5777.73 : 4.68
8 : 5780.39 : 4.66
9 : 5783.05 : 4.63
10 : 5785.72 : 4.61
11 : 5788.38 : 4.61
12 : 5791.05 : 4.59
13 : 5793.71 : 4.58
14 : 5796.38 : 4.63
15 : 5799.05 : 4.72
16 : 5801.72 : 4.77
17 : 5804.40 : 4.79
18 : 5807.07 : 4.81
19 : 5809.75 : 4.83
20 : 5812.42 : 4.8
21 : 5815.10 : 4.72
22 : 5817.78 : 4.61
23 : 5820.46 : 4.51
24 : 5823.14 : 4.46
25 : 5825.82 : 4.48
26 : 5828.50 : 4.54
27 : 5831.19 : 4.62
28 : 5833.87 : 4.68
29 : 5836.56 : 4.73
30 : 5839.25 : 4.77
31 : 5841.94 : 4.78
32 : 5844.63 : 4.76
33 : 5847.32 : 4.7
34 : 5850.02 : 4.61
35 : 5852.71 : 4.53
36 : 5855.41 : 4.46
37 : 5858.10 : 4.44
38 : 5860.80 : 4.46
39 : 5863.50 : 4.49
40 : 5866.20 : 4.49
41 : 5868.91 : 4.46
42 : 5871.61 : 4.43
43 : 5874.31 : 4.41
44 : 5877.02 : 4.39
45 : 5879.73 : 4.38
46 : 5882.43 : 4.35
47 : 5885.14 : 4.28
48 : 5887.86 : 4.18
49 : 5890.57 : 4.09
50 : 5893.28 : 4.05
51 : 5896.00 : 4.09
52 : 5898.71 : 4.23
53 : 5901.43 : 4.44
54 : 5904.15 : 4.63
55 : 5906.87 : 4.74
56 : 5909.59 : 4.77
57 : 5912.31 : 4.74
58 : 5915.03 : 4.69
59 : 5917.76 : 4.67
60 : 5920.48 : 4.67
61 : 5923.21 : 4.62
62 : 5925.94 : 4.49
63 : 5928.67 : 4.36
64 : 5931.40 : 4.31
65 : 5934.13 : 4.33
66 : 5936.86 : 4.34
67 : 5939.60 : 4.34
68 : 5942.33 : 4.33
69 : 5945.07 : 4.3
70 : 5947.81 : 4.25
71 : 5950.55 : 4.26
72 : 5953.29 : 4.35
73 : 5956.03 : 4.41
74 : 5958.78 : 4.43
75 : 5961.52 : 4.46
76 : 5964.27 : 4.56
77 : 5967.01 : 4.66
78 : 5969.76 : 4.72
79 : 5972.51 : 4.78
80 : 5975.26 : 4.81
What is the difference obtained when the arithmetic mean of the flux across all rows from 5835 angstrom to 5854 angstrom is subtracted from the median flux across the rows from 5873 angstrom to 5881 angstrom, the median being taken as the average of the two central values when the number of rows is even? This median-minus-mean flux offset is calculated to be -0.31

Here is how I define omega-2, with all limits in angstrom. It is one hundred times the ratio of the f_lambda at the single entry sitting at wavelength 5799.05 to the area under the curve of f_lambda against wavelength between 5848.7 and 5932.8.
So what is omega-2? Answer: 1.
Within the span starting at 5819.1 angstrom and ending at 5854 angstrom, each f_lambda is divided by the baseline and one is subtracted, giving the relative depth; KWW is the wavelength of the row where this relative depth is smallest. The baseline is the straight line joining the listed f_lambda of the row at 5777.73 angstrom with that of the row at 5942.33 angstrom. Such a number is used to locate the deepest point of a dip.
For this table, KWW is 5823.14 angstrom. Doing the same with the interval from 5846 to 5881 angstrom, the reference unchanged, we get 5879.73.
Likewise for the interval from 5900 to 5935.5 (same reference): 5931.40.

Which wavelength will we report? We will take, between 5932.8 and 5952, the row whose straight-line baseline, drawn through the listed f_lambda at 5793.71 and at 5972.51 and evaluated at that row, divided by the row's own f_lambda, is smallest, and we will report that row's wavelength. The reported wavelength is 5936.86 angstrom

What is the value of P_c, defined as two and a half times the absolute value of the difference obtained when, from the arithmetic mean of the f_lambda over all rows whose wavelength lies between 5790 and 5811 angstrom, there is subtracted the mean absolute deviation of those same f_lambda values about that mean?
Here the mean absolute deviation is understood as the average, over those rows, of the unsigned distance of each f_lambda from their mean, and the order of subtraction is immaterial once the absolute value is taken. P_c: 11.6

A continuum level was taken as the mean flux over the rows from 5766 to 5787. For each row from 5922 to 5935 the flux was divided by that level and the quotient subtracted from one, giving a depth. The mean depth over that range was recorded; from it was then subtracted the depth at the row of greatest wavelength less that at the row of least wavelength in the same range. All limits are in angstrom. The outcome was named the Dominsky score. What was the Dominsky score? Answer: 0.00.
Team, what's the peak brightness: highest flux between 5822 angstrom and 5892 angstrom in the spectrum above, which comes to 4.78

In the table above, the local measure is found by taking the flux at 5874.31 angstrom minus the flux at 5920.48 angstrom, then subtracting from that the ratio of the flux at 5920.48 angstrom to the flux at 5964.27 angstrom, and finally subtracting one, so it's -2.28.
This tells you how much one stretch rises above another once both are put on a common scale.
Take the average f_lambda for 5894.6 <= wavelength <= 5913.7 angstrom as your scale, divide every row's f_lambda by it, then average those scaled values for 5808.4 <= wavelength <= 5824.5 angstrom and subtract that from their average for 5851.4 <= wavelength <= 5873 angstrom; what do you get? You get -0.041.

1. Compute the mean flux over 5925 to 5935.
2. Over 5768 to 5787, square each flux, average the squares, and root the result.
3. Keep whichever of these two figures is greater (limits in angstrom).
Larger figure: 4.69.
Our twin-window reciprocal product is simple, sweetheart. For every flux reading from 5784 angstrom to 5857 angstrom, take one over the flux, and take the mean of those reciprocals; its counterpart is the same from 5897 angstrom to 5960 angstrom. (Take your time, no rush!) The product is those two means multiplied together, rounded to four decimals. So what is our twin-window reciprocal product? 0.0482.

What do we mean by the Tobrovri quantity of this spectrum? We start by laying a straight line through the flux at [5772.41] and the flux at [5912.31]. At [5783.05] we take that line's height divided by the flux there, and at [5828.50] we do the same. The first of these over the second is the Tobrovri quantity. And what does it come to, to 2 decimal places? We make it 0.98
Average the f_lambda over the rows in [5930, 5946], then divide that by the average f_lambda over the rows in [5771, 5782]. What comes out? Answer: 0.92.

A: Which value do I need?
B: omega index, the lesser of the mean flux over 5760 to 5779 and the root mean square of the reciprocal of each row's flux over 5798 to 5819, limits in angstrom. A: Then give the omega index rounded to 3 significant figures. 0.210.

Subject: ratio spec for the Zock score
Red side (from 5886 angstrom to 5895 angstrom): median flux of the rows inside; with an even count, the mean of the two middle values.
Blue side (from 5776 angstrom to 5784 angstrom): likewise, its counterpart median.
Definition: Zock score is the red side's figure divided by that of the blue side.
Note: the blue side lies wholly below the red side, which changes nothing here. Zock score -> 0.88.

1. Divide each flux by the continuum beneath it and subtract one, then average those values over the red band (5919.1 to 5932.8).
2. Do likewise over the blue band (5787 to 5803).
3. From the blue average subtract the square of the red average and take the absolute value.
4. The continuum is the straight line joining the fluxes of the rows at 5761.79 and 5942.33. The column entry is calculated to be 0.021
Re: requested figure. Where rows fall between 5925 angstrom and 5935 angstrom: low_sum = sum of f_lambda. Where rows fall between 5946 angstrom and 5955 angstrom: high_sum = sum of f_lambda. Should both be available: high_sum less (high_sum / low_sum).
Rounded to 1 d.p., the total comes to 12.1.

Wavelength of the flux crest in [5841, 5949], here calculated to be 5841.94 angstrom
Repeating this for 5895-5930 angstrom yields 5909.59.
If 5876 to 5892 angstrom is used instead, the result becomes 5877.02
